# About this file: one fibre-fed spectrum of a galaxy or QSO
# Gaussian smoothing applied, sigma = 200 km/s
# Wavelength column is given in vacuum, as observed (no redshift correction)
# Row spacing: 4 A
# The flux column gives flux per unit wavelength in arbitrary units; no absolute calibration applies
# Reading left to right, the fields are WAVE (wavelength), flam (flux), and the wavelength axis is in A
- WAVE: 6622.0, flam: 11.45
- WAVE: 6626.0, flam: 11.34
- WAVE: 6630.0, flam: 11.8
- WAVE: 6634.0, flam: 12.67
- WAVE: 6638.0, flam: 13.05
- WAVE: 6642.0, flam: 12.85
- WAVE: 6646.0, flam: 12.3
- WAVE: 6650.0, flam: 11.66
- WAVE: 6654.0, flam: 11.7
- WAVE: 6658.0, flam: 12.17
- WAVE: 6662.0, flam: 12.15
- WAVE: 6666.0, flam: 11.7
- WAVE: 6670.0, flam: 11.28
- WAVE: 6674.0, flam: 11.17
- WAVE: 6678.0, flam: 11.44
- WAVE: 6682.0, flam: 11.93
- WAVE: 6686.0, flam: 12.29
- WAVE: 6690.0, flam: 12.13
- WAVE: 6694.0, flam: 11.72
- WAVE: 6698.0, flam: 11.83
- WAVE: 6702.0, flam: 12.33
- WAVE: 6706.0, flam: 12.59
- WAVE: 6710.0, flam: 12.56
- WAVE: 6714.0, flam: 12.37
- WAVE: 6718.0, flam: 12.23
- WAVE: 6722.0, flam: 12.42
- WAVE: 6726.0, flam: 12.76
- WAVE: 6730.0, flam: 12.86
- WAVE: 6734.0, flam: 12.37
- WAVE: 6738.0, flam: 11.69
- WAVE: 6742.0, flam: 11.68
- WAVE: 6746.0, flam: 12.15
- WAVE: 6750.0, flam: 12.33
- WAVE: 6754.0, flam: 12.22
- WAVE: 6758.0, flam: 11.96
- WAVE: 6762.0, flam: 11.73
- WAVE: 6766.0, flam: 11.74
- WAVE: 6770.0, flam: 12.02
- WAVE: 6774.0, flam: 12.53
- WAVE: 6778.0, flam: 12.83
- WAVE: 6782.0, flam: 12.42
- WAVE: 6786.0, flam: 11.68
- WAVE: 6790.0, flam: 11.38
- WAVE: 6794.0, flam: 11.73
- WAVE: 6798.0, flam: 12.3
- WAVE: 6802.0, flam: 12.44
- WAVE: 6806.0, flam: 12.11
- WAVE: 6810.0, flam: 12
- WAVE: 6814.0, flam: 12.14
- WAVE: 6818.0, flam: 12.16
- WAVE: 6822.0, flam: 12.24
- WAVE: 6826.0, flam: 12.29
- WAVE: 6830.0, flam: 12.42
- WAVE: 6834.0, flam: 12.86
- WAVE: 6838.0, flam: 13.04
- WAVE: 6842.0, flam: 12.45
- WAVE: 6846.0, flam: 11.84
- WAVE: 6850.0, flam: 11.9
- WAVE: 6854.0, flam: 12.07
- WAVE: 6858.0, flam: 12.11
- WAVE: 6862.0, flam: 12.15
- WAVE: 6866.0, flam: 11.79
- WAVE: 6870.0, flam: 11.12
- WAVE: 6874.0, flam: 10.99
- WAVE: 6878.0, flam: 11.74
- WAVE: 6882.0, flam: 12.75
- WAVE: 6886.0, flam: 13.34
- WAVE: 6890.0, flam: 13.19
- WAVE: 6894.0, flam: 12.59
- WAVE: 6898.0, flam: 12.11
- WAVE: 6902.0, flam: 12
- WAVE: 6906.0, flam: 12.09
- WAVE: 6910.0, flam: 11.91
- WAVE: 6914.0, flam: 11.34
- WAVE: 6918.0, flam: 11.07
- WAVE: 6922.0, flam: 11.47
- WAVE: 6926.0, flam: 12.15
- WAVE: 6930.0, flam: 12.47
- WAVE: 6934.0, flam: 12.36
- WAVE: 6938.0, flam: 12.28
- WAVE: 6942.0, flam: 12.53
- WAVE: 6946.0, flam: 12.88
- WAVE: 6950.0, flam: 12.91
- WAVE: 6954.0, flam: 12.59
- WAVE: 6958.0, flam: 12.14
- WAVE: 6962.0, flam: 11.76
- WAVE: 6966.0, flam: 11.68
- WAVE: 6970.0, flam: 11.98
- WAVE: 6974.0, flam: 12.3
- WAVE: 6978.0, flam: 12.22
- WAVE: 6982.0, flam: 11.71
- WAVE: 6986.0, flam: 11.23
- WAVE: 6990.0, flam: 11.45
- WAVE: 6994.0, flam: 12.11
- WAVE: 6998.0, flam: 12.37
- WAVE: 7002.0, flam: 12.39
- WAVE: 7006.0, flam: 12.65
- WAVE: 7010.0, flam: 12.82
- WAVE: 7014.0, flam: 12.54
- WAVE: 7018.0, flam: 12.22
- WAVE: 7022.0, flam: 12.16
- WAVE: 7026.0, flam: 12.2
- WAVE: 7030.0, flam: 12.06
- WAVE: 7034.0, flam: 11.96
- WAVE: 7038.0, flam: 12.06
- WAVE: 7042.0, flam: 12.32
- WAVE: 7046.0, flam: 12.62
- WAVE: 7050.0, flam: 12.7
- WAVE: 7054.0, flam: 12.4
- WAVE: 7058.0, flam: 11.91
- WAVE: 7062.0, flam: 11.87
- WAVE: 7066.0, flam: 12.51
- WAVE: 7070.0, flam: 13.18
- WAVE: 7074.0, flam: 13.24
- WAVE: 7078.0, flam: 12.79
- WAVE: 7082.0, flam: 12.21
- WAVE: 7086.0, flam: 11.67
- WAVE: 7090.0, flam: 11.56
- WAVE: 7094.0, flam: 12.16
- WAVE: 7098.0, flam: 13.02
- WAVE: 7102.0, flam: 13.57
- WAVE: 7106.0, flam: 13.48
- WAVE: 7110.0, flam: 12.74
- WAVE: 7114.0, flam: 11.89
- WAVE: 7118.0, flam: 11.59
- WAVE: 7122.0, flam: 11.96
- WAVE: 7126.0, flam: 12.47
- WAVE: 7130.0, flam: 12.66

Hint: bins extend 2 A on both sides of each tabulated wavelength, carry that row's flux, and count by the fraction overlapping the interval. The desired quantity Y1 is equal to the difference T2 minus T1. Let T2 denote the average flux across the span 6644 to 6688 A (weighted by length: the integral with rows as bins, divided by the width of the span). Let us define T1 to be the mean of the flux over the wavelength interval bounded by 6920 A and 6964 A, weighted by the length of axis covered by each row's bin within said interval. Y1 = -0.5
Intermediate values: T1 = 12.3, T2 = 11.80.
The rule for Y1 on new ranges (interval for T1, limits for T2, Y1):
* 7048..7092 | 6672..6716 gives -0.3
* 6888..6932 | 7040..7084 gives 0.5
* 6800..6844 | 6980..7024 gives -0.2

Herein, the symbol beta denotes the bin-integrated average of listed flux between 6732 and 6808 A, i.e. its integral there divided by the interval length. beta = 12.1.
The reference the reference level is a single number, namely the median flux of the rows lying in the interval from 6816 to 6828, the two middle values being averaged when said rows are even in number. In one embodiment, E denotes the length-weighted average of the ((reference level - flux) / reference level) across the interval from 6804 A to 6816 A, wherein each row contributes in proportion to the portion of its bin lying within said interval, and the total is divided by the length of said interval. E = 0.013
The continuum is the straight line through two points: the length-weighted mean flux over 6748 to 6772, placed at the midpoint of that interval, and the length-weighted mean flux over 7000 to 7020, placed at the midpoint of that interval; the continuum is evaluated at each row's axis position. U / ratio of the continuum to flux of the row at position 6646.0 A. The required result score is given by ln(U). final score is -0.04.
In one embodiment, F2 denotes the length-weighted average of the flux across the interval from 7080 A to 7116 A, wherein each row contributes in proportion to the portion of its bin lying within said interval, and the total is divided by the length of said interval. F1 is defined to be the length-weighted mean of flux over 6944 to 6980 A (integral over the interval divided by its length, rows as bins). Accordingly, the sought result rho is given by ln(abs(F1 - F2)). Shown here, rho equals -1.6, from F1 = 12.27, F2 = 12.5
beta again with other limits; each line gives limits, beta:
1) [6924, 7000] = 12.2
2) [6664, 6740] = 12.1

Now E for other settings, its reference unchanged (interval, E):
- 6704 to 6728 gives -0.020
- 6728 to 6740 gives -0.005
